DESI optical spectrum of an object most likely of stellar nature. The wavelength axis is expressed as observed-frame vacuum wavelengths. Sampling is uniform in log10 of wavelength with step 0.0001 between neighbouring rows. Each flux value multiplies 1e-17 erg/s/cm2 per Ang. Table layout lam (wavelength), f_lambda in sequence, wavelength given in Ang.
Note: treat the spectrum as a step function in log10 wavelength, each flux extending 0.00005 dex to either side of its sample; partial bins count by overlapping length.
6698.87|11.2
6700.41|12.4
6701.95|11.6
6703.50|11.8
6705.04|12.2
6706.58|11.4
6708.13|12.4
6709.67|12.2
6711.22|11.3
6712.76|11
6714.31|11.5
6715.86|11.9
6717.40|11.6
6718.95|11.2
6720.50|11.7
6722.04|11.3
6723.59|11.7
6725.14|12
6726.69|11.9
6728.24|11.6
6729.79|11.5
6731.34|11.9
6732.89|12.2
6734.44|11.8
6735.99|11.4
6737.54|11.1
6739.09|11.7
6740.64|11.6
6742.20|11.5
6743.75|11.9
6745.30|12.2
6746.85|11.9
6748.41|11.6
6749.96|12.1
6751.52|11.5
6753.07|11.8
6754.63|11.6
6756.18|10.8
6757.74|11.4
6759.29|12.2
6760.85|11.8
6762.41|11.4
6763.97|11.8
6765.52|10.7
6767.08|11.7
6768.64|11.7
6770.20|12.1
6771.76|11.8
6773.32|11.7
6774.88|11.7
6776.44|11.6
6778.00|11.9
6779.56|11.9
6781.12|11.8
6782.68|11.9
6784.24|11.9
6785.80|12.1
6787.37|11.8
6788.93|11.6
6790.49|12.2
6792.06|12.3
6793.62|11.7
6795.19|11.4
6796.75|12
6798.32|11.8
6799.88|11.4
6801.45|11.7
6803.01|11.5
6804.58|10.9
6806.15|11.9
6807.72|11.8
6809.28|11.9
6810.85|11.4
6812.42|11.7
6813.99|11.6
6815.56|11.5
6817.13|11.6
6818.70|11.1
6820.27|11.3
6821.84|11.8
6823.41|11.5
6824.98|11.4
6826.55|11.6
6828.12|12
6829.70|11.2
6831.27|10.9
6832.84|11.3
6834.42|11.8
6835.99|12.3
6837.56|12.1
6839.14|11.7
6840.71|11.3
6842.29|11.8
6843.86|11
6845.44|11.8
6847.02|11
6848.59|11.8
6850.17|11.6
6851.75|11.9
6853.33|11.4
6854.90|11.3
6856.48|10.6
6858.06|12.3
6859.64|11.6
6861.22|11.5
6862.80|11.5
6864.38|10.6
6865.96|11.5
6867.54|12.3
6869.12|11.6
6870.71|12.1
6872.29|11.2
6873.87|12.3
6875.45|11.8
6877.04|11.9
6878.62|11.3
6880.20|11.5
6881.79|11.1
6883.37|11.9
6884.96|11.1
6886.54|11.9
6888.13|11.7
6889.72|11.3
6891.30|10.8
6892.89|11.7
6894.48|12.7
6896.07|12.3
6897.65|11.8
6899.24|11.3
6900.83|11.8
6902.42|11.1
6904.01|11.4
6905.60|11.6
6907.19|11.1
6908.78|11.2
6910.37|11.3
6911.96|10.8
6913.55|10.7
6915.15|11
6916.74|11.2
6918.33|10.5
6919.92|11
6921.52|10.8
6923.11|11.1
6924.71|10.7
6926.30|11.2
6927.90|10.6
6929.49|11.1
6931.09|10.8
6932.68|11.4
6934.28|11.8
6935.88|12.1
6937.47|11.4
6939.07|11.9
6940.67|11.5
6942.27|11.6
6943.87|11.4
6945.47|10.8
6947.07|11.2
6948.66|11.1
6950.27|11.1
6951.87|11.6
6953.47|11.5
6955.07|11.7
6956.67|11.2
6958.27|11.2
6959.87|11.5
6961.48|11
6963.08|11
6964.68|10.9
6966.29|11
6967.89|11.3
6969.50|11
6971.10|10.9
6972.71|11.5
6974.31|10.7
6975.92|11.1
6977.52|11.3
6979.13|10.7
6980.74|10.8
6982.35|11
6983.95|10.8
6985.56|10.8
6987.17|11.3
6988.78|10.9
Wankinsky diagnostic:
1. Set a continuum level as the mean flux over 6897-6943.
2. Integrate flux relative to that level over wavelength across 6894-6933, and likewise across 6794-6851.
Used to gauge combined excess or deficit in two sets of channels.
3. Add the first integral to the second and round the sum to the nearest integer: 18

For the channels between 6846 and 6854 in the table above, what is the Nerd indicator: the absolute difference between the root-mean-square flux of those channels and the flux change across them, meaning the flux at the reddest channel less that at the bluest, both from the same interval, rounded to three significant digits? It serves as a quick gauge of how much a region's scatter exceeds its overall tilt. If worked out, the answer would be 11.1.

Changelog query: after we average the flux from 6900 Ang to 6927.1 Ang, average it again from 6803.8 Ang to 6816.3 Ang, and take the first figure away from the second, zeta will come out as 0.50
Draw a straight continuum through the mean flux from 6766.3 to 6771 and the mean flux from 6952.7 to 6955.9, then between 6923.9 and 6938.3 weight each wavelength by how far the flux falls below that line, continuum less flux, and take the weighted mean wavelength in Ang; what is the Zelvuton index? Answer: 6927.4 Ang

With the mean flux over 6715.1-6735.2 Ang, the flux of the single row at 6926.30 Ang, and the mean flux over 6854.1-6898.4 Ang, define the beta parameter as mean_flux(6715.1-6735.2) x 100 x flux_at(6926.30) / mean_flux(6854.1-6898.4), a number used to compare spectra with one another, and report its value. 1130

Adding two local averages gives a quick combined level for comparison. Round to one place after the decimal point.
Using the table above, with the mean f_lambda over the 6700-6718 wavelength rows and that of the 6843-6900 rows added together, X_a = 23.4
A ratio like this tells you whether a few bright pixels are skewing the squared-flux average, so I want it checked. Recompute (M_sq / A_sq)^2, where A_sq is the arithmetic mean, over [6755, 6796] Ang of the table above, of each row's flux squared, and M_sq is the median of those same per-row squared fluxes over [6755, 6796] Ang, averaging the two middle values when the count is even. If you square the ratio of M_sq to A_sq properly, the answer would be 1.023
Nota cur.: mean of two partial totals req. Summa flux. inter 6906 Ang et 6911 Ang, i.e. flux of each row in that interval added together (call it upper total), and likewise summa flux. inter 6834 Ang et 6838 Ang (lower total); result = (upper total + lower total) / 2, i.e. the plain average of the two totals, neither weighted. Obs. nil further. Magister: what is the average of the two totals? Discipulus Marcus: 34.9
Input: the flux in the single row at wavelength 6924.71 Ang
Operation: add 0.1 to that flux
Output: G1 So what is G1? 10.8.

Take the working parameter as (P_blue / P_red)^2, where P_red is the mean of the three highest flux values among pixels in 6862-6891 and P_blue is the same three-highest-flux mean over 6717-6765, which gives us 0.995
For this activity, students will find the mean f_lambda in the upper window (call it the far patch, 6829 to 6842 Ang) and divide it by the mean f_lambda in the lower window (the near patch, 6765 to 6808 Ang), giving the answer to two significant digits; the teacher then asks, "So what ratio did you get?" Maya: 0.99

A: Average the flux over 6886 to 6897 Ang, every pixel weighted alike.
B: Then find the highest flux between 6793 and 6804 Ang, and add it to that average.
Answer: 23.8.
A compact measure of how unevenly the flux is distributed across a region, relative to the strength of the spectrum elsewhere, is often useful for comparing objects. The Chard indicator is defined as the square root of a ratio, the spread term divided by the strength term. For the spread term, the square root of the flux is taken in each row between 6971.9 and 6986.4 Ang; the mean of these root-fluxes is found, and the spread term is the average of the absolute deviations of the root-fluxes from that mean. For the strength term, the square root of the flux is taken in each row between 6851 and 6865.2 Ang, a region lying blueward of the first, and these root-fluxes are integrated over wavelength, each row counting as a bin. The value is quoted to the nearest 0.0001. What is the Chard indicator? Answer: 0.0268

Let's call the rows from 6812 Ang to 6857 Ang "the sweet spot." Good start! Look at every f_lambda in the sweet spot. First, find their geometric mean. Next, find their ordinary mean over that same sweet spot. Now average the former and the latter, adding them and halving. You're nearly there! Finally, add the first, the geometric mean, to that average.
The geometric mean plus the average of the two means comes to 23.0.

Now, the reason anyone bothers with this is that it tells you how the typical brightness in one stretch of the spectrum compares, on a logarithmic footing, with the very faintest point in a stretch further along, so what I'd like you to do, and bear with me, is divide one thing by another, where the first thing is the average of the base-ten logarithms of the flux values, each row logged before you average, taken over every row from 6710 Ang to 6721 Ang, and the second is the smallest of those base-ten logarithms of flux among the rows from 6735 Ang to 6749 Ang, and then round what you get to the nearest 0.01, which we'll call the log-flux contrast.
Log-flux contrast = 1.01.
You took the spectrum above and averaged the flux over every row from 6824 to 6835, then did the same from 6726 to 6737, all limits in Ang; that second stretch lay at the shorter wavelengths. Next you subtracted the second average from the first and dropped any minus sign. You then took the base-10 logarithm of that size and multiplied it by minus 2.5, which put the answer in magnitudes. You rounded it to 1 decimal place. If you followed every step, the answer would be 1.3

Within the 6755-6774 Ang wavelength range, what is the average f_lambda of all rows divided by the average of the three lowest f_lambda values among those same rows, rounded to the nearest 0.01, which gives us 1.06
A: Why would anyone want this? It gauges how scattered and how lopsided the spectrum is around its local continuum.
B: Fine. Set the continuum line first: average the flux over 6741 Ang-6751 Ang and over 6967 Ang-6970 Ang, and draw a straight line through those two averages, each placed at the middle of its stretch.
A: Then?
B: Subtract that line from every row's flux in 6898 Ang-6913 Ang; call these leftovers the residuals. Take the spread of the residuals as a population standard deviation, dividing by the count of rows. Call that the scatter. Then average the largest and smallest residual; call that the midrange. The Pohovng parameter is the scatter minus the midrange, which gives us 0.32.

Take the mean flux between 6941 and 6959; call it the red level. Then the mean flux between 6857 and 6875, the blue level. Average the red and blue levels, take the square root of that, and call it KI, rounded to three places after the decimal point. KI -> 3.390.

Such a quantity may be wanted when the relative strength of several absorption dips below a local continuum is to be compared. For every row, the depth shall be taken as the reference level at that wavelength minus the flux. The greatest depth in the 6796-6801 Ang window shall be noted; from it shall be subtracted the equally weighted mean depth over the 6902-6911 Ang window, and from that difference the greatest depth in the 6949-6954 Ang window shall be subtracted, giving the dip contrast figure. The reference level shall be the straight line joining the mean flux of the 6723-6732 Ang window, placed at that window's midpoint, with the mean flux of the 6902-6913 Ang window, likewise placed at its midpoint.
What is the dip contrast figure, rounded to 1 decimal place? 0.2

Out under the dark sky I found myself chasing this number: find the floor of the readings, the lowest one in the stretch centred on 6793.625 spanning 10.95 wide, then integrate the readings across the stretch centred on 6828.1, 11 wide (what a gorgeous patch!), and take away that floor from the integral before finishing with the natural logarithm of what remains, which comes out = 4.74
